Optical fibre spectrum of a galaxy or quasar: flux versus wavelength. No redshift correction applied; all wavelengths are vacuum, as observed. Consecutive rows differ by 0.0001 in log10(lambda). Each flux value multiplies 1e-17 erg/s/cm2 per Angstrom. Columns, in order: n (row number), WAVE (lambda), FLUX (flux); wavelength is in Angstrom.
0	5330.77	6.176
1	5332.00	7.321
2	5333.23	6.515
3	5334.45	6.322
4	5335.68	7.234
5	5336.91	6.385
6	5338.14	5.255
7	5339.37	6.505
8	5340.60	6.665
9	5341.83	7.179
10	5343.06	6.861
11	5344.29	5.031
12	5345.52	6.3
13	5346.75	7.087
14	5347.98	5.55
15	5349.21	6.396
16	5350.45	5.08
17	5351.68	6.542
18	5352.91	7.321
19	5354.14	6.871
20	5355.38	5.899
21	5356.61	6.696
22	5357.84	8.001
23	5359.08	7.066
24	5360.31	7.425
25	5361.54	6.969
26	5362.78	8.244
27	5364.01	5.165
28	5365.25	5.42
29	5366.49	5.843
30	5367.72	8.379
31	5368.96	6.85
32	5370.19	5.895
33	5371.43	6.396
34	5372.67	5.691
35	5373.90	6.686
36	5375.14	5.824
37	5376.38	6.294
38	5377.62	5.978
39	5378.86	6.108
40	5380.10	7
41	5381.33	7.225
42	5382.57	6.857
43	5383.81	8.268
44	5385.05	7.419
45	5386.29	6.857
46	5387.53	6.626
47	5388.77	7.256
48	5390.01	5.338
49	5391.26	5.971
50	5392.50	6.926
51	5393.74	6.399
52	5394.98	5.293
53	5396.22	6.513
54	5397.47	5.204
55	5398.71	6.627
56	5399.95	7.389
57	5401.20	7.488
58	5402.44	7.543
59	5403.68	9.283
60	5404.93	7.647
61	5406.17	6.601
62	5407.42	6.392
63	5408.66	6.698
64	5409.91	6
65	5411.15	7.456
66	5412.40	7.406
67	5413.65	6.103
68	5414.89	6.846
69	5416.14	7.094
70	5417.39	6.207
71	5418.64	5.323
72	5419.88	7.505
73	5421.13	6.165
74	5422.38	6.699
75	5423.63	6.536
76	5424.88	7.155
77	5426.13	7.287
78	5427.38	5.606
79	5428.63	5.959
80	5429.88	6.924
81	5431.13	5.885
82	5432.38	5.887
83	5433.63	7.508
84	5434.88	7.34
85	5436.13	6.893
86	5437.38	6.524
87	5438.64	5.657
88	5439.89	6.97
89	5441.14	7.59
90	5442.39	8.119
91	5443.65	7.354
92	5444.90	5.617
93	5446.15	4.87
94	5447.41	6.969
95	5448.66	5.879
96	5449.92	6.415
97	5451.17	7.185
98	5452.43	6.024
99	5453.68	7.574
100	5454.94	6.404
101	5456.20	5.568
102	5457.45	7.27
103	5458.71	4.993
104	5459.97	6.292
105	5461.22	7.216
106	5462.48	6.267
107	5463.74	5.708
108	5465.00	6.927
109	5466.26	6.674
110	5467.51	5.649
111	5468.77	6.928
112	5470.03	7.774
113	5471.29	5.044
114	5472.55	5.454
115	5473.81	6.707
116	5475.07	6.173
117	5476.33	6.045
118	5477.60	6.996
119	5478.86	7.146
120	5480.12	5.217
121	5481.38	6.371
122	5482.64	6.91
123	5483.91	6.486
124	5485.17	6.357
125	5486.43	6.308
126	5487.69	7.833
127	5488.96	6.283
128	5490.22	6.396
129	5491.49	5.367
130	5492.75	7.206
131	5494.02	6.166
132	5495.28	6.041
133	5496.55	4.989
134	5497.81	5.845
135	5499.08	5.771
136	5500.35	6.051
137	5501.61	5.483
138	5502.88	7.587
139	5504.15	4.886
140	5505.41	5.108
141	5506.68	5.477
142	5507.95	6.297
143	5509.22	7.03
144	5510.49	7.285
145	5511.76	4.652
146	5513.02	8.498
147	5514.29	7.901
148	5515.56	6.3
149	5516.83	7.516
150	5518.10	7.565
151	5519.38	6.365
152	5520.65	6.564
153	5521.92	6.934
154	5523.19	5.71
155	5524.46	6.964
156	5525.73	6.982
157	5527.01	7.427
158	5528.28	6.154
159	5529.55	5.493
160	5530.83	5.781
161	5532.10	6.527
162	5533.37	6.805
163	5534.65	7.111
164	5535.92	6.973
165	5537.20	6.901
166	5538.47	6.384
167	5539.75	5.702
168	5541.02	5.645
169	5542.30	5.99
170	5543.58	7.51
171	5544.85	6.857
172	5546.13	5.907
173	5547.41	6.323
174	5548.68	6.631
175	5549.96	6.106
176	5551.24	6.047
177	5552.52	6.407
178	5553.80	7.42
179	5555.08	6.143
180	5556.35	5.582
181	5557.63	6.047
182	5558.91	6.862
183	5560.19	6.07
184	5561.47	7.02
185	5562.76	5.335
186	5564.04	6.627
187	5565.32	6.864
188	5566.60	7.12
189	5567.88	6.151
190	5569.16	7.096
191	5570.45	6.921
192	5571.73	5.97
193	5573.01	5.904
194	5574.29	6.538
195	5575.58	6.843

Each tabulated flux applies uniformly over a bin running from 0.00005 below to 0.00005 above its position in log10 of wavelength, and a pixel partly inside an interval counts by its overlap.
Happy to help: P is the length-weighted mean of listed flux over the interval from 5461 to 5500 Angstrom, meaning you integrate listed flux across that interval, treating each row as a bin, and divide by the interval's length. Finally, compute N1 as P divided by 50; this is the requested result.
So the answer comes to 0.126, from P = 6.32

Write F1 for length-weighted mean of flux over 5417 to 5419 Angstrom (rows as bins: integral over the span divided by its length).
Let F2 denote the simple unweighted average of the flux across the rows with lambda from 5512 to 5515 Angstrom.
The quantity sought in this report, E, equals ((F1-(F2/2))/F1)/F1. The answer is 0.050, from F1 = 5.8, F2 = 8.2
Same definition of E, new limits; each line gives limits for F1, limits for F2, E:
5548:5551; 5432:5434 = 0.074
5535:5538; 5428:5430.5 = 0.077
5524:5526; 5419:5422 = 0.073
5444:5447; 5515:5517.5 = 0.068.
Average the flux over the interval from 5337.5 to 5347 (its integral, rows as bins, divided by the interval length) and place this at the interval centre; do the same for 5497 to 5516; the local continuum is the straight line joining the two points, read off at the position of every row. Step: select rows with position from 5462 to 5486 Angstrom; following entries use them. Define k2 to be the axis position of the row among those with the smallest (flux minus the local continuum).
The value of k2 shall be 5471.29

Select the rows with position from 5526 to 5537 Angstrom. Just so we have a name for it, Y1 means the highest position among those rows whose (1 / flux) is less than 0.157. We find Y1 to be 5535.92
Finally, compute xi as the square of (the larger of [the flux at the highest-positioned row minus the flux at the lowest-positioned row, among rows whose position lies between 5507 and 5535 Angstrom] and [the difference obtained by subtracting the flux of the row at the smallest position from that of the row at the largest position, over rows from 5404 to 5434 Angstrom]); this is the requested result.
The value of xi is 0.7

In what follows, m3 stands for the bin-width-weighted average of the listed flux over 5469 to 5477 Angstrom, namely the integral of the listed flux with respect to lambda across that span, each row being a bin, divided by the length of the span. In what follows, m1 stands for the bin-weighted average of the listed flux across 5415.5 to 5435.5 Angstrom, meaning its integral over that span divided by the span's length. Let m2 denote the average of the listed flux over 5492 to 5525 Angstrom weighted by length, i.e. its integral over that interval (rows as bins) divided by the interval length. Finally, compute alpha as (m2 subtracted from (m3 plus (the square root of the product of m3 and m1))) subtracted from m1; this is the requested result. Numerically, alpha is 0.3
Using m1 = 6.57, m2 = 6.39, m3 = 6.23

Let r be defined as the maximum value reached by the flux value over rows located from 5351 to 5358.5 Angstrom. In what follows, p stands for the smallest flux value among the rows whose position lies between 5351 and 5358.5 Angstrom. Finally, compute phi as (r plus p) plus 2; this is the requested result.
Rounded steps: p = 5.899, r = 8.001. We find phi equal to 15.9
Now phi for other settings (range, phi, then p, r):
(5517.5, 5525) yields 15.3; 5.71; 7.565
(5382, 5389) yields 16.9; 6.626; 8.268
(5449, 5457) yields 15.1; 5.568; 7.574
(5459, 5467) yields 14.9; 5.708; 7.216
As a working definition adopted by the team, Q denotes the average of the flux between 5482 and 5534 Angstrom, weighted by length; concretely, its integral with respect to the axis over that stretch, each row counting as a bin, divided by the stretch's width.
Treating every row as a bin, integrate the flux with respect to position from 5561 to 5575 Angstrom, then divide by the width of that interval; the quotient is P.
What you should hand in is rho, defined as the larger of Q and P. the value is 6.50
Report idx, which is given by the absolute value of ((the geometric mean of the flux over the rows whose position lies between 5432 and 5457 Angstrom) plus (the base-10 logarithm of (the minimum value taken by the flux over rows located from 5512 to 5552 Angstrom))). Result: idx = 7.3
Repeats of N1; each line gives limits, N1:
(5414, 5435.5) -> 0.132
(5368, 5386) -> 0.133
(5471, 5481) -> 0.123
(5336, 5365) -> 0.131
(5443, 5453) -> 0.126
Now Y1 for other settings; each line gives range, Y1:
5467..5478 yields 5477.60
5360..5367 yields 5362.78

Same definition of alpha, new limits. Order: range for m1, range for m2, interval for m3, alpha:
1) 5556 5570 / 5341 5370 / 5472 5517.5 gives 0.3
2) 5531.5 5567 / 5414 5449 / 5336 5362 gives 0.0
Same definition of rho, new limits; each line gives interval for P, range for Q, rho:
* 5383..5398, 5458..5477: 6.51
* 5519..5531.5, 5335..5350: 6.44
